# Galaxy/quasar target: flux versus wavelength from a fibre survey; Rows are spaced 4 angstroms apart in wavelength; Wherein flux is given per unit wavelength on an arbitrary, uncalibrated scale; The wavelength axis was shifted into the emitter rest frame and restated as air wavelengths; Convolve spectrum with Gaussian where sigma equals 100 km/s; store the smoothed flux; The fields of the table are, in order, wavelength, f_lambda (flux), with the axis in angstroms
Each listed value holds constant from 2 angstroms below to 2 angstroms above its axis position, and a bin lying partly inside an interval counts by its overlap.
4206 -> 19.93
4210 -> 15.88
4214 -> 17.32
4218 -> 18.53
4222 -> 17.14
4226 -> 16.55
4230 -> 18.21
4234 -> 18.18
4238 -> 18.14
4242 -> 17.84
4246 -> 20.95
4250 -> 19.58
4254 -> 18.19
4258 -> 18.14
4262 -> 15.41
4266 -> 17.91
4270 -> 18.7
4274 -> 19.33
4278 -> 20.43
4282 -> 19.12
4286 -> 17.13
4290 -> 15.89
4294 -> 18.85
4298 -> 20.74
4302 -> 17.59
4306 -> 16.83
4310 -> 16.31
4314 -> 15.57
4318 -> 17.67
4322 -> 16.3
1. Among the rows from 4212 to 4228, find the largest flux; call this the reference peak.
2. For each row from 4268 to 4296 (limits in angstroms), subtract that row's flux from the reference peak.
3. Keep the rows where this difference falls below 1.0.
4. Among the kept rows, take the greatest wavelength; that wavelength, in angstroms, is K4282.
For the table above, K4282 4294 angstroms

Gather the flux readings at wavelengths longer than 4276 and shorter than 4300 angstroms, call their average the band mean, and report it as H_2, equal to 18.7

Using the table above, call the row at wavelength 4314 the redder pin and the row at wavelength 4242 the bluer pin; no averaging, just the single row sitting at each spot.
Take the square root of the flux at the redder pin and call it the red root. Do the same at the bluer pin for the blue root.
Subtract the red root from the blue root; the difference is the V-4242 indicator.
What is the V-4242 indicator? 0.28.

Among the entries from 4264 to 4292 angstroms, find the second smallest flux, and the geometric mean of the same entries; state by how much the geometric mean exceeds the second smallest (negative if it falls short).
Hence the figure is 1.2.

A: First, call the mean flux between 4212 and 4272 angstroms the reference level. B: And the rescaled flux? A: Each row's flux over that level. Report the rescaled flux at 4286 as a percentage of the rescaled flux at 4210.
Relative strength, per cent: 108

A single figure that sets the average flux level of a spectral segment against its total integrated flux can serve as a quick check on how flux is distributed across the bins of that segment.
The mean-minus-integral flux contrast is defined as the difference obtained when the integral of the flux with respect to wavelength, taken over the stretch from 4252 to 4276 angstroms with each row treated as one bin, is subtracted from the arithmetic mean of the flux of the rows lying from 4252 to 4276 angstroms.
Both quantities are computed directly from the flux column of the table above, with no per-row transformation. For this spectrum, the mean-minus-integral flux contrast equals -413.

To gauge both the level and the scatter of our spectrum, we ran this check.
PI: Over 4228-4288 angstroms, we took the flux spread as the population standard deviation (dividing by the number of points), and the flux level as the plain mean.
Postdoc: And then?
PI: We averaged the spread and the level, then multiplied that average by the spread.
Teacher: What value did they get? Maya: 12.7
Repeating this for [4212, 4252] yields 11.6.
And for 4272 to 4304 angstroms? 15.7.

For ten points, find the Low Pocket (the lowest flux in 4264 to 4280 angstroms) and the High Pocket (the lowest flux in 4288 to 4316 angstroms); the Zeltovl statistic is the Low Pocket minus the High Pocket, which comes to 2.3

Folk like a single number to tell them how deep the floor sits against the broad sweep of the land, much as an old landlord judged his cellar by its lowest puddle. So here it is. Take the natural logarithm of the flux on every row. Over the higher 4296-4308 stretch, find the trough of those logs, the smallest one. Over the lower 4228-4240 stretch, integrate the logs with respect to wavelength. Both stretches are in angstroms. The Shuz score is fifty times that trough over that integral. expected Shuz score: 4.06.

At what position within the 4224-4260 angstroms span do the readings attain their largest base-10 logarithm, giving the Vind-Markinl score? 4246 angstroms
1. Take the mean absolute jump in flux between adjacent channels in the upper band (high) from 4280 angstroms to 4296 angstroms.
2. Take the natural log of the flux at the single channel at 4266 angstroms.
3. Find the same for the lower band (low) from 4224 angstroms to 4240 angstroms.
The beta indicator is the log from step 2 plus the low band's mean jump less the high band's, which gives 1.4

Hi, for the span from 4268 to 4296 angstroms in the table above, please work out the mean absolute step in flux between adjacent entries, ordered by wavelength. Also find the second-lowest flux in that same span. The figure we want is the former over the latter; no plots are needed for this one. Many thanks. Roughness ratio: 0.090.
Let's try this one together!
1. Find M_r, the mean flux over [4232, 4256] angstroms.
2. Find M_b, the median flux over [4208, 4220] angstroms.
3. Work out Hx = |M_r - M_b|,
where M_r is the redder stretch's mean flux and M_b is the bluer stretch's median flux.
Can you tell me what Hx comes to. 1.5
